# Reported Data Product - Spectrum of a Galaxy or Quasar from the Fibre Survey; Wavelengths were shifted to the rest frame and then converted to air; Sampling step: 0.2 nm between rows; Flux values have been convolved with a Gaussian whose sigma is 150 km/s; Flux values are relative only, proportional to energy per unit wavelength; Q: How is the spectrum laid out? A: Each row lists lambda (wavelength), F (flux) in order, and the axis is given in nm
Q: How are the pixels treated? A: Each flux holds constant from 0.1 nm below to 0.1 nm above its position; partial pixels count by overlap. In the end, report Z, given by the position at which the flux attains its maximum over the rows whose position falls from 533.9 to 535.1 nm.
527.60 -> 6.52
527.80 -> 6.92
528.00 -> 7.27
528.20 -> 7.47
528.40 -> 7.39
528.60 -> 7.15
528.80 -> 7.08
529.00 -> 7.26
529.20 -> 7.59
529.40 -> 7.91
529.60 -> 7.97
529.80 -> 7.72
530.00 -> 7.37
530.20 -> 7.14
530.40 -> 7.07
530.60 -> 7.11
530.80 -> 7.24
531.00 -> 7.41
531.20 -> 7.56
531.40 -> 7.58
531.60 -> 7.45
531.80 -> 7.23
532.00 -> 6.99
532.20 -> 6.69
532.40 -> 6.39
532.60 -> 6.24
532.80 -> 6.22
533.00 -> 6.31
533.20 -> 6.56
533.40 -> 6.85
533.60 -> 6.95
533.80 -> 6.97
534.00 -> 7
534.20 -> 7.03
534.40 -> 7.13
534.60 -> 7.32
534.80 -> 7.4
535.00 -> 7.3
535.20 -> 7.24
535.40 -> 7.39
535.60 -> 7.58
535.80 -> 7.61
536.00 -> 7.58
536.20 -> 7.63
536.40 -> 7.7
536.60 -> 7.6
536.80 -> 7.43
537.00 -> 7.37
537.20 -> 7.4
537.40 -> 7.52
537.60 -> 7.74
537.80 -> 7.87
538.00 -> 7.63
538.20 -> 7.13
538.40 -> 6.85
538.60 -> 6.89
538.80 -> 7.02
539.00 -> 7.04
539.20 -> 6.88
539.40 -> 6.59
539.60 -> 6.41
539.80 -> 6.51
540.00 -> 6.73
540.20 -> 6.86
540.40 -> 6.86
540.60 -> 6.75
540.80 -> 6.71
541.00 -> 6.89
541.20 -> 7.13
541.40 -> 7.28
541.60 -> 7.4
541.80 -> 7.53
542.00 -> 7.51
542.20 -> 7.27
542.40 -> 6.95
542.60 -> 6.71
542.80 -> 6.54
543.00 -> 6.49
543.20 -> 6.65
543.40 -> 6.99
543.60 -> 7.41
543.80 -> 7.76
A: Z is 534.80 nm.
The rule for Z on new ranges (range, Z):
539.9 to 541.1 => 541.00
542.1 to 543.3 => 542.20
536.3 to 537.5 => 536.40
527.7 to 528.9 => 528.20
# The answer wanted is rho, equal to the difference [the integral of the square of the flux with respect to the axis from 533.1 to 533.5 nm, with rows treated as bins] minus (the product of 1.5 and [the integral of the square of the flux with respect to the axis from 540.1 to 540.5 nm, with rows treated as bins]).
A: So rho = -10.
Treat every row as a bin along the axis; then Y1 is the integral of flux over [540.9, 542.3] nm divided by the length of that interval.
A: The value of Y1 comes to 7.3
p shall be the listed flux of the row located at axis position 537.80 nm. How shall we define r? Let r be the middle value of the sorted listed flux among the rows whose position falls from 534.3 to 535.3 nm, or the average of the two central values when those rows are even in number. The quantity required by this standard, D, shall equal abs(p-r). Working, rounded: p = 7.87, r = 7.30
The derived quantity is 0.57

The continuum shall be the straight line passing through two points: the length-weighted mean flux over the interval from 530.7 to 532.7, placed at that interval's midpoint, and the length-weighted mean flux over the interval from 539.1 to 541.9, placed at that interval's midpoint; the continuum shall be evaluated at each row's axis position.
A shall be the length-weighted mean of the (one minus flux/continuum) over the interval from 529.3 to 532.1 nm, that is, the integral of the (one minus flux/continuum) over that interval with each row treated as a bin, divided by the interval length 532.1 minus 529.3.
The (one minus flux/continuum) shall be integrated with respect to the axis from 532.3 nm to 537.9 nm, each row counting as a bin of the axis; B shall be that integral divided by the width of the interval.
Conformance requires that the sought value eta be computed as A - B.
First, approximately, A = -0.04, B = -0.026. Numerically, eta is -0.017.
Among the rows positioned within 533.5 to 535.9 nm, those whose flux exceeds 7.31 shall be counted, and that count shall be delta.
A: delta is 5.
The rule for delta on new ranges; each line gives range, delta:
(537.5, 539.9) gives 3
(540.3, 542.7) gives 3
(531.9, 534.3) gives 0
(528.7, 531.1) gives 6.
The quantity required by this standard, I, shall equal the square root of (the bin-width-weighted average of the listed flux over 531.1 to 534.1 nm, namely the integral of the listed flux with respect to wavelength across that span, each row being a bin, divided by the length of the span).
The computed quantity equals 2.62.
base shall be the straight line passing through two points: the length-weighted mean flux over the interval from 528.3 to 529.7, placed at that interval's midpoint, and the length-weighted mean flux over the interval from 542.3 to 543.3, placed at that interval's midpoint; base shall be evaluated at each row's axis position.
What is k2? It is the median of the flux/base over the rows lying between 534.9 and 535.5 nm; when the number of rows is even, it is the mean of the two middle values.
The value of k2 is 1.02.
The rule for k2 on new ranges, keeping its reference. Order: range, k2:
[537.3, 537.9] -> 1.11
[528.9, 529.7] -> 1.04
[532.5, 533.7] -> 0.89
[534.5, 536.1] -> 1.04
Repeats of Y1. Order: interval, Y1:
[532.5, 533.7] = 6.5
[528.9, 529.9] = 7.7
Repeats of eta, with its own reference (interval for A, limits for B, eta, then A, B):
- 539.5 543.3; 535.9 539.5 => 0.049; 0.00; -0.054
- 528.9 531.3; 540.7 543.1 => -0.023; -0.05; -0.024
